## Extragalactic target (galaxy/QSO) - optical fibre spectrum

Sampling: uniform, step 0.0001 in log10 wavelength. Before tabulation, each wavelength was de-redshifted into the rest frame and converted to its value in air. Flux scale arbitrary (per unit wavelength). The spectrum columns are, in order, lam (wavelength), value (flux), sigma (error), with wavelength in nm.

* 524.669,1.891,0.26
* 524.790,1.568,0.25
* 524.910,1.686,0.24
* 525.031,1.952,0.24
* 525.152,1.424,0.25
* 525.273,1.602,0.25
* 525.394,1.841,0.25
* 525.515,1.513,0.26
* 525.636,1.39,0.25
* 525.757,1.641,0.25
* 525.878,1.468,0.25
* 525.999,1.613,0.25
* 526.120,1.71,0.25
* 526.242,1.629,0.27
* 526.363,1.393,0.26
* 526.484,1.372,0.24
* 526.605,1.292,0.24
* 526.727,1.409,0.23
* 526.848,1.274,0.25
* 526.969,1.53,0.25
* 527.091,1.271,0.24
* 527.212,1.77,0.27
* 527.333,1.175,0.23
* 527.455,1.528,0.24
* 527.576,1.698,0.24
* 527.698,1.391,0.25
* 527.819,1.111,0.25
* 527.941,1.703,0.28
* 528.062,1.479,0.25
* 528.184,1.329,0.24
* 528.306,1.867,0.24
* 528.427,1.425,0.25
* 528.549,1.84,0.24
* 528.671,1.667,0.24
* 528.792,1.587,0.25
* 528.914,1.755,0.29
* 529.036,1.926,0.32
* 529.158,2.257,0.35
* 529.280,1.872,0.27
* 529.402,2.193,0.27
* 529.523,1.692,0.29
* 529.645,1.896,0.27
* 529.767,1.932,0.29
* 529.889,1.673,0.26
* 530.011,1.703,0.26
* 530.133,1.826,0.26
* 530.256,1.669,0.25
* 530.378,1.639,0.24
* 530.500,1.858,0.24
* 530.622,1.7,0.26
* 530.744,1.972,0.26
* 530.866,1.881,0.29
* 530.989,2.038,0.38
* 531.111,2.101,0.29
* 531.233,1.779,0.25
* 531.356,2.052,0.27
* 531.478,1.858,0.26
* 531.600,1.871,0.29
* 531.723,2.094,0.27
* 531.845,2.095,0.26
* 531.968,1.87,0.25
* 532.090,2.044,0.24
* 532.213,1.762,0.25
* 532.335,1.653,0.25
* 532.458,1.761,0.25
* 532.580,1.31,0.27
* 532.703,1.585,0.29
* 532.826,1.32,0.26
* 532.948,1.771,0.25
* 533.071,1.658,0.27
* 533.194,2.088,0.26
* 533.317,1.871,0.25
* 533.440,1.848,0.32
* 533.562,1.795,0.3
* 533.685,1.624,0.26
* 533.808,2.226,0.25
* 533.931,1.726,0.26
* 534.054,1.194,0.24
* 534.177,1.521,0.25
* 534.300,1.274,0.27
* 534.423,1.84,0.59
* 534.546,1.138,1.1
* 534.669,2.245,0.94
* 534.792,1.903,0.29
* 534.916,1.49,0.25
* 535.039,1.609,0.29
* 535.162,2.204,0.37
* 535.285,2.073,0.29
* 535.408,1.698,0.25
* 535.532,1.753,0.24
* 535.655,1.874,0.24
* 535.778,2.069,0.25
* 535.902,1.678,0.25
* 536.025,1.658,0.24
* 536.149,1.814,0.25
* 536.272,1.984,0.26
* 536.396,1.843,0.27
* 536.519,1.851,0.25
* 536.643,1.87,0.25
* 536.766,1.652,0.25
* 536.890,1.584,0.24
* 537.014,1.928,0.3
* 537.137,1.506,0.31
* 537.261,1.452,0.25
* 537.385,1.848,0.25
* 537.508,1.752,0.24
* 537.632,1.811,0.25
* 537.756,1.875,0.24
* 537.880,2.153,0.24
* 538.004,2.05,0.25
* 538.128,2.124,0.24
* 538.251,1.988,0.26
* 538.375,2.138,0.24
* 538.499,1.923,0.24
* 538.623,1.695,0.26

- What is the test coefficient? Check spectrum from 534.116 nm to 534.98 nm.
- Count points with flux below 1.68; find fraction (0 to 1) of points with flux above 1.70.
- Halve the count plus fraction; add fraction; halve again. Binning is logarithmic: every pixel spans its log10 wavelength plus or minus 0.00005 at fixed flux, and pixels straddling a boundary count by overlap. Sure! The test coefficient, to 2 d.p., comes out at 1.32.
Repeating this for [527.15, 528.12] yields 1.44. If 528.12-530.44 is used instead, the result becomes 2.18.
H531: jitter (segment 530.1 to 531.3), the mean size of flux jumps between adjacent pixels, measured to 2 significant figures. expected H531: 0.16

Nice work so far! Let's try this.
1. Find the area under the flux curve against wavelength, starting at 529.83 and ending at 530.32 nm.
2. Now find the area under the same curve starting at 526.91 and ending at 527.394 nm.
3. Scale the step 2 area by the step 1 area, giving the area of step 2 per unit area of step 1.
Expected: 0.83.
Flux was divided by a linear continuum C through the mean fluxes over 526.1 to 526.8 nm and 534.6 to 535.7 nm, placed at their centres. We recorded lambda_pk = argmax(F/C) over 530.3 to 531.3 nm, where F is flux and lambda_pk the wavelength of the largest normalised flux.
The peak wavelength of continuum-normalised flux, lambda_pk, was 531.111 nm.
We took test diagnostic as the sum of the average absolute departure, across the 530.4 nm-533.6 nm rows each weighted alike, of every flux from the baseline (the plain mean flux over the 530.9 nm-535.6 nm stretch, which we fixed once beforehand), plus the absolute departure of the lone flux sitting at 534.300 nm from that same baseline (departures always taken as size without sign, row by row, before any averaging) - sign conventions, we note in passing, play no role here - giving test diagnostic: 0.68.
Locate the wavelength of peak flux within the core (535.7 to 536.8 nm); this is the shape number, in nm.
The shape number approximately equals 535.778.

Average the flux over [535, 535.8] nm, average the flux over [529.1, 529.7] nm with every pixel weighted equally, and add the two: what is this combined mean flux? 3.88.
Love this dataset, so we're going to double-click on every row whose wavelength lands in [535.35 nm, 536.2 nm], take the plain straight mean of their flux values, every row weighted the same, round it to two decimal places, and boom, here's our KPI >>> 1.79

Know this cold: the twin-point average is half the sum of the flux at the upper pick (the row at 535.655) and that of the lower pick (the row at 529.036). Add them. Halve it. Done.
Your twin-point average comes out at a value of 1.90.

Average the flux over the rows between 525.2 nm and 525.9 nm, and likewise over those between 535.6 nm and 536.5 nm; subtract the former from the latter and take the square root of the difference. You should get 0.52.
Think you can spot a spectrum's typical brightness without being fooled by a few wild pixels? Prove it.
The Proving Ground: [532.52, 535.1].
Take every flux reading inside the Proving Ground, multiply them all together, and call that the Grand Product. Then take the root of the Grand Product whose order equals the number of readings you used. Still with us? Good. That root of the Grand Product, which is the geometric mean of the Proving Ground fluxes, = 1.64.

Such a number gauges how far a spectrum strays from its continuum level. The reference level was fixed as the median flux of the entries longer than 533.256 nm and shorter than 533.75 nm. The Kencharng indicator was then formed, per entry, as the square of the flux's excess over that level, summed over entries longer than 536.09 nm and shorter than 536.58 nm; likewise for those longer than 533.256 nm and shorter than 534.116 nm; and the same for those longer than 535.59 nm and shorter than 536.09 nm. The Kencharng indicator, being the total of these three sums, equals 0.7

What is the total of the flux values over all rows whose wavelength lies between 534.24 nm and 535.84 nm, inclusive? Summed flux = 23.2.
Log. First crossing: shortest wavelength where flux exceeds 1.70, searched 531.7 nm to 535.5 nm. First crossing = 531.723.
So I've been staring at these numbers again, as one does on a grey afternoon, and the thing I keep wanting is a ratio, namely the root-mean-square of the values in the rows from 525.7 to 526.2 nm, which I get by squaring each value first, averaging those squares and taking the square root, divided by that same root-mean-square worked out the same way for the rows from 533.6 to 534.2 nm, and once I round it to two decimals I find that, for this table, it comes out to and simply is 0.95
